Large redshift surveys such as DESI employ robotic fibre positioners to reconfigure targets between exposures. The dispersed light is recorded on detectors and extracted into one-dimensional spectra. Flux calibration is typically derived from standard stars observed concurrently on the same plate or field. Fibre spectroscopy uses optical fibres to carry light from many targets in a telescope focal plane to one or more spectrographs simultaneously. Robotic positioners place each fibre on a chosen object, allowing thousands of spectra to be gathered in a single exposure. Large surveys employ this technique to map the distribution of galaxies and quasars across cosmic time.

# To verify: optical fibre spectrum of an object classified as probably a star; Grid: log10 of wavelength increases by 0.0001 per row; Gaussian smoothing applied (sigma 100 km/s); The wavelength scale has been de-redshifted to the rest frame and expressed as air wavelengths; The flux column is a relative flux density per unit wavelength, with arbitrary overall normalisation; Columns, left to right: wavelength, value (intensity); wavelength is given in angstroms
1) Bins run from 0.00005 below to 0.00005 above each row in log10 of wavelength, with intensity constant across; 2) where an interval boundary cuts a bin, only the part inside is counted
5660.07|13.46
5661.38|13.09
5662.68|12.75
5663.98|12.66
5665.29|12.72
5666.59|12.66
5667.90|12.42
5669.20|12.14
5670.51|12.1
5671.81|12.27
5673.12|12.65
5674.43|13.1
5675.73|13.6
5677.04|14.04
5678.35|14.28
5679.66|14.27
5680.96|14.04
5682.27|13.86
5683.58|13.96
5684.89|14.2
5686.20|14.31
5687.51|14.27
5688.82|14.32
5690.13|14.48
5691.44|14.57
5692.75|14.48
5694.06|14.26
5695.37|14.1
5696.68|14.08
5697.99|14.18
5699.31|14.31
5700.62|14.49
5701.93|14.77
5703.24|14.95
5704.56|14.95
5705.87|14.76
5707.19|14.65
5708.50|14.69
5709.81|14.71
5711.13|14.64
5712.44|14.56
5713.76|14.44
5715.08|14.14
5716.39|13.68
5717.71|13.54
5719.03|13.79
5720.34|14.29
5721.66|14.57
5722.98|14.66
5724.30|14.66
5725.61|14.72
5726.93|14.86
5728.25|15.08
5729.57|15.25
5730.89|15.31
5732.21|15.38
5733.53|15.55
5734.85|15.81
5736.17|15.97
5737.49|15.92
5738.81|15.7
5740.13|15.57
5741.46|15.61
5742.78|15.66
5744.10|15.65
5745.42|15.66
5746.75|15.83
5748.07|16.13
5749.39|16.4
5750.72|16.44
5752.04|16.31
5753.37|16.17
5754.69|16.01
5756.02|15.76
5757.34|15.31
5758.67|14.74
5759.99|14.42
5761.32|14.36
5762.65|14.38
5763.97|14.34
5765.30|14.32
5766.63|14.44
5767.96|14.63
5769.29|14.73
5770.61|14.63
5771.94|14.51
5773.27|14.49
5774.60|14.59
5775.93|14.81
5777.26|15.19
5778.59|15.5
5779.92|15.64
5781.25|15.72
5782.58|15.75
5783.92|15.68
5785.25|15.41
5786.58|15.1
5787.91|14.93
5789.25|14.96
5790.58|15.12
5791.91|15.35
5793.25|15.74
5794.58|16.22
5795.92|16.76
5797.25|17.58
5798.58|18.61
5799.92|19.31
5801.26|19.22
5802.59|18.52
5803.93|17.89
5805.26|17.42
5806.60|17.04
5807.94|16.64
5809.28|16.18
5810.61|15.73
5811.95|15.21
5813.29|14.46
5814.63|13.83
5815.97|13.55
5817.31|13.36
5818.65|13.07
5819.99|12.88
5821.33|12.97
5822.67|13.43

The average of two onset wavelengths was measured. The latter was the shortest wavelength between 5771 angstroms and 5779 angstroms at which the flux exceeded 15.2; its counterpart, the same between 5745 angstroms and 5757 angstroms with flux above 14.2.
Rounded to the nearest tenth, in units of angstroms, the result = 5762.0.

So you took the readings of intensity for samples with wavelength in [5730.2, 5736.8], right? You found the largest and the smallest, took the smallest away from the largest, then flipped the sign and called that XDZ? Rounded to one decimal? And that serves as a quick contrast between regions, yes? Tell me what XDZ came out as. -0.7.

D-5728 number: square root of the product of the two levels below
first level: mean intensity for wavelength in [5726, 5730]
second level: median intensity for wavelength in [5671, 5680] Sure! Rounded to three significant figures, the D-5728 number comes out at 14.3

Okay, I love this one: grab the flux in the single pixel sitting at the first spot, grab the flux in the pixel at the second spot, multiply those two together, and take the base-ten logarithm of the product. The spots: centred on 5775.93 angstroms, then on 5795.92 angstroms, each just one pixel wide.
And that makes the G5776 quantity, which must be 2.39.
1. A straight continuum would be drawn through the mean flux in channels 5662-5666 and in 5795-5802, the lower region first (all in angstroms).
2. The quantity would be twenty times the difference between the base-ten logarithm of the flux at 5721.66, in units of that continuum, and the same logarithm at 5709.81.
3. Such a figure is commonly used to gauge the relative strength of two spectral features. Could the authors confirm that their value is -0.37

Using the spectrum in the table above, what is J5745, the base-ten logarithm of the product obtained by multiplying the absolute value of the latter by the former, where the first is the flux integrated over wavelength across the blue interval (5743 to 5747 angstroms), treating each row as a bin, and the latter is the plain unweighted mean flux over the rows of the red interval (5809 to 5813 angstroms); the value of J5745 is 2.99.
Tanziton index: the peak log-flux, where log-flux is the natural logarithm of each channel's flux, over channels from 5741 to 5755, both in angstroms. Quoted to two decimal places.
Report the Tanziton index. 2.80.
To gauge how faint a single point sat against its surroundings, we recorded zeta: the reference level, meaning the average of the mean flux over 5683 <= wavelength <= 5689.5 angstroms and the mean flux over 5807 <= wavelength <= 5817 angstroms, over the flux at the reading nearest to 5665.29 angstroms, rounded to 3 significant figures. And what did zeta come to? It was 1.15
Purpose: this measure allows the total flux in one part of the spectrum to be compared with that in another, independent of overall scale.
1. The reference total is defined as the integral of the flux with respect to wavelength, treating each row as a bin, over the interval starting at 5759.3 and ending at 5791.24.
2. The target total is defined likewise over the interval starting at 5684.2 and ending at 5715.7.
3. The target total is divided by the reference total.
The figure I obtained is 0.96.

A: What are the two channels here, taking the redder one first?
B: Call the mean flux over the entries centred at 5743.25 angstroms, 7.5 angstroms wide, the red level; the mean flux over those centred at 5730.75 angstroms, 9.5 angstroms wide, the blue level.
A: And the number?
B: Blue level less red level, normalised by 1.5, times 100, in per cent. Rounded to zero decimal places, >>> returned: -23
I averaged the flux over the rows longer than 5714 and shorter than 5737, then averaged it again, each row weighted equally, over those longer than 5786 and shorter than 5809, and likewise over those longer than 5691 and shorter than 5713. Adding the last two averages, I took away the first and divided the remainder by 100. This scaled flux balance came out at 0.166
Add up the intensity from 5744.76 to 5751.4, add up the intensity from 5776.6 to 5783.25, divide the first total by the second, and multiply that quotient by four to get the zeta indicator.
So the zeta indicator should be 4.1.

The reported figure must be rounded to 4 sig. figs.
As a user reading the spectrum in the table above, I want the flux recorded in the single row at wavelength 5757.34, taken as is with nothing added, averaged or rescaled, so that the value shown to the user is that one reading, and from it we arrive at 15.31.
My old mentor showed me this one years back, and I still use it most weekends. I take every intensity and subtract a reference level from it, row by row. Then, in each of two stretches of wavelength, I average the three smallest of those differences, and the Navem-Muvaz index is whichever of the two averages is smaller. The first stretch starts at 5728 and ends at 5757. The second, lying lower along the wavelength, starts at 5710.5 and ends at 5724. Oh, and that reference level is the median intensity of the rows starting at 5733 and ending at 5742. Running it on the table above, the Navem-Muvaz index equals -2.03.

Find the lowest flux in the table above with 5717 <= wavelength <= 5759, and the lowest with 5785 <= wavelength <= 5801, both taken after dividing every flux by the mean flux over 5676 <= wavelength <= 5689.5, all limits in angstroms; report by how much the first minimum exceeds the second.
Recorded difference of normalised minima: -0.098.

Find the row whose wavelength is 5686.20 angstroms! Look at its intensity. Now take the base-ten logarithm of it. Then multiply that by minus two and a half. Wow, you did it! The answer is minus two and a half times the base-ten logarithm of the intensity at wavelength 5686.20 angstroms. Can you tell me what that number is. -2.89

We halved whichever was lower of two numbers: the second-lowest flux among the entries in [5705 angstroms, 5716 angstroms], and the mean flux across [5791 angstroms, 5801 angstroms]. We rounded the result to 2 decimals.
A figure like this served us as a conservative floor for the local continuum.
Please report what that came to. 7.22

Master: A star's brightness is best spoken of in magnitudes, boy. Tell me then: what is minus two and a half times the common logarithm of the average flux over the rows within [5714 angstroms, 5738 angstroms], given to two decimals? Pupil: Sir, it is -2.93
